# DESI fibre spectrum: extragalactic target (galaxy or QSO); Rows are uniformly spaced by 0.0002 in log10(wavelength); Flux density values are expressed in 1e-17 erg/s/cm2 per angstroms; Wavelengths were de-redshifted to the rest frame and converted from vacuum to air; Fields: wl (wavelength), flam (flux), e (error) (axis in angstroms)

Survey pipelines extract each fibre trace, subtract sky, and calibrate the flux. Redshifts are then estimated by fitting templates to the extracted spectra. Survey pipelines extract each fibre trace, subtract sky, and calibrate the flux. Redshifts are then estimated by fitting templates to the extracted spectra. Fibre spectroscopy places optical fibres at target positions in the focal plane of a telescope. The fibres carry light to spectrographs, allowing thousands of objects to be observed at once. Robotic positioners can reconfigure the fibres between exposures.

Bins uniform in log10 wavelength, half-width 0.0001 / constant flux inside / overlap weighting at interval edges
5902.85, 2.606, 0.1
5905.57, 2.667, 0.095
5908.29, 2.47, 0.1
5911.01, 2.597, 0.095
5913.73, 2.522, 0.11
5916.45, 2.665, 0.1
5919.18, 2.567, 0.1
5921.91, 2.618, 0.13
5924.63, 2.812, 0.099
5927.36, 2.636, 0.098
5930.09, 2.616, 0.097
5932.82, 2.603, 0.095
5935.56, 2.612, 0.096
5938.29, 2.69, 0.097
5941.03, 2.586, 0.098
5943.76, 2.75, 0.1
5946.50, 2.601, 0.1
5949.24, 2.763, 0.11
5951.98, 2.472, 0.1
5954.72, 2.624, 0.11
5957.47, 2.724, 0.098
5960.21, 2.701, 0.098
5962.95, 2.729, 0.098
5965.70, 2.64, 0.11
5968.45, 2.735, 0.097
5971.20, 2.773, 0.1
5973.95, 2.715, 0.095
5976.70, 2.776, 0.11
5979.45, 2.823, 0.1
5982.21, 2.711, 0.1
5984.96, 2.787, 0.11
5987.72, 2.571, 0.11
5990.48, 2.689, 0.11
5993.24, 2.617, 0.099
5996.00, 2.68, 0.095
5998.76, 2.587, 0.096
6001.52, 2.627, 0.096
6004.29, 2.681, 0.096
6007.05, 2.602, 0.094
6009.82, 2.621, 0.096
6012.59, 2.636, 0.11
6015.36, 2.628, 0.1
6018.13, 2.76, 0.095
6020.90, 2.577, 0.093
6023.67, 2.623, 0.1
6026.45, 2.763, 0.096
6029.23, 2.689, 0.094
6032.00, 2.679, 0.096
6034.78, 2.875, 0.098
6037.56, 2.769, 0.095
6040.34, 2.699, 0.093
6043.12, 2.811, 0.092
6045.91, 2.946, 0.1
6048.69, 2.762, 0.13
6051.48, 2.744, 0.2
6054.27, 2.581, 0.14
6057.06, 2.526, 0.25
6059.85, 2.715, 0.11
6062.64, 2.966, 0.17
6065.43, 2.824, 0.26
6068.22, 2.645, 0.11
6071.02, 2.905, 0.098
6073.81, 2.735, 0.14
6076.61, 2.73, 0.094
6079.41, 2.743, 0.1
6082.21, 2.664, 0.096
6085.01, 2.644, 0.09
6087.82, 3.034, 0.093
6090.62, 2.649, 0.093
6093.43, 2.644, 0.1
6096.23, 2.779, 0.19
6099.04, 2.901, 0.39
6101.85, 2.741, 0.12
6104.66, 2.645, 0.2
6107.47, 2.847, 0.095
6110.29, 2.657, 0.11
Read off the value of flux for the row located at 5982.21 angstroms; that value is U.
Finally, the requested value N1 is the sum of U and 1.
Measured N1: 3.71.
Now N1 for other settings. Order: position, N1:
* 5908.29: 3.47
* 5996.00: 3.68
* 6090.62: 3.65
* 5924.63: 3.81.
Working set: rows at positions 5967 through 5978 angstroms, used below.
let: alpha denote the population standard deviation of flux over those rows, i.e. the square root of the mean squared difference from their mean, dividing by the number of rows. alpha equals 0.026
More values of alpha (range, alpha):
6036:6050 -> 0.082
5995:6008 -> 0.039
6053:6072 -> 0.154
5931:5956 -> 0.085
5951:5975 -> 0.085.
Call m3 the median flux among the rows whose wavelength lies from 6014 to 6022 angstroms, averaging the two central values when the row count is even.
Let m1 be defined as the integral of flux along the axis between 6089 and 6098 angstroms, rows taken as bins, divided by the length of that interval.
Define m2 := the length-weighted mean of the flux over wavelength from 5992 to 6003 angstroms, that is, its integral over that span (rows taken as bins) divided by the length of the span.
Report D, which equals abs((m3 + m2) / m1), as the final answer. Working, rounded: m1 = 2.71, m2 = 2.63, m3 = 2.63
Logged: 1.94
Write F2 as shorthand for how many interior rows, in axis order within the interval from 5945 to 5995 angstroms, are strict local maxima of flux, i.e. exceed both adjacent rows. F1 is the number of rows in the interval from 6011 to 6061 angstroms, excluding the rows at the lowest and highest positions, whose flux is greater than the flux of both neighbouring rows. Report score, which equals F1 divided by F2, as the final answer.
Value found 0.6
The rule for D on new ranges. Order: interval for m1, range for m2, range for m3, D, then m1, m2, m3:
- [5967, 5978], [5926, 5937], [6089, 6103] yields 1.95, 2.75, 2.62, 2.74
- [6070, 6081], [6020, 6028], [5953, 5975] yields 1.94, 2.77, 2.66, 2.72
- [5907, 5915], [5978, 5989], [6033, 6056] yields 2.17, 2.53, 2.72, 2.77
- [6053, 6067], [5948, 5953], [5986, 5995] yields 1.92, 2.72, 2.62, 2.62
